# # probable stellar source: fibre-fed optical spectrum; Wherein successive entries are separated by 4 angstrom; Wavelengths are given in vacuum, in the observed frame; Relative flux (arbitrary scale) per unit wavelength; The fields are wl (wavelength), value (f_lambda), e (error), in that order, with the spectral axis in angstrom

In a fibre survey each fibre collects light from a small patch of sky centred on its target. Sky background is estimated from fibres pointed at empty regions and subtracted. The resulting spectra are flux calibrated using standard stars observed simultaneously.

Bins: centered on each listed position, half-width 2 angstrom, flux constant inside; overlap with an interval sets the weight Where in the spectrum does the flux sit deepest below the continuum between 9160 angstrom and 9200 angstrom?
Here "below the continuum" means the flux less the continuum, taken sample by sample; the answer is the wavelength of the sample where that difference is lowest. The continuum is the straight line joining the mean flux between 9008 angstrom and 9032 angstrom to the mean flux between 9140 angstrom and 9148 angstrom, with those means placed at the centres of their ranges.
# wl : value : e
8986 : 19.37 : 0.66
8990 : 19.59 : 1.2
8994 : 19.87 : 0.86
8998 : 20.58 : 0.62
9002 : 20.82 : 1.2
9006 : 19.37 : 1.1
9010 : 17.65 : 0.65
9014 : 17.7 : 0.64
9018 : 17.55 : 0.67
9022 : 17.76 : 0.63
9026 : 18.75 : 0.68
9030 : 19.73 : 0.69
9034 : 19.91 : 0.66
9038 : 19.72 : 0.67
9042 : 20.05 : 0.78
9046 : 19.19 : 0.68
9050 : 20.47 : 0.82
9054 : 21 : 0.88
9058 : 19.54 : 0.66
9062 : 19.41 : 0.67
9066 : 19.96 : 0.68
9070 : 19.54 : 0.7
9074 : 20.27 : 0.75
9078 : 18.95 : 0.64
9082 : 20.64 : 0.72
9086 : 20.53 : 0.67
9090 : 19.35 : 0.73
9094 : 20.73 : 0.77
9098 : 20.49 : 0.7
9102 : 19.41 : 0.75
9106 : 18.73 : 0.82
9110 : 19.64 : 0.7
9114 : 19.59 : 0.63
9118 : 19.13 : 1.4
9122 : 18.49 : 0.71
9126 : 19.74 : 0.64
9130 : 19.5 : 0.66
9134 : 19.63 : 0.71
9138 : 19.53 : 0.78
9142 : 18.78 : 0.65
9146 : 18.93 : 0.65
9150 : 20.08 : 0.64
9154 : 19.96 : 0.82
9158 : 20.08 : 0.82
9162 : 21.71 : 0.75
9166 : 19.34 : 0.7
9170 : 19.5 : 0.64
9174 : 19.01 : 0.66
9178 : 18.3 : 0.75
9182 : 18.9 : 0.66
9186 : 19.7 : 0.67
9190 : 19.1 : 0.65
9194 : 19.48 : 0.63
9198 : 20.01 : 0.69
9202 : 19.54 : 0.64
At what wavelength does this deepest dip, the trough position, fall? 9178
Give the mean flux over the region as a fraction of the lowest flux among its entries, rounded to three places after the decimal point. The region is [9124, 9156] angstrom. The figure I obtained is 1.039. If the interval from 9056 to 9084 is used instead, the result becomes 1.043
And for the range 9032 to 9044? 1.009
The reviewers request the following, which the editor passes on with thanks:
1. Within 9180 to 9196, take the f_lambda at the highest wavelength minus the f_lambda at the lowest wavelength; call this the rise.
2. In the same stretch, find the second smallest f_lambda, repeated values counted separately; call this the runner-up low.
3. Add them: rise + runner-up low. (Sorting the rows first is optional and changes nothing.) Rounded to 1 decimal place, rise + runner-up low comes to 19.7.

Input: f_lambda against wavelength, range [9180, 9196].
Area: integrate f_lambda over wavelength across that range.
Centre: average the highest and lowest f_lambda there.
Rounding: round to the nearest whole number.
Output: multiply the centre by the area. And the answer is 5958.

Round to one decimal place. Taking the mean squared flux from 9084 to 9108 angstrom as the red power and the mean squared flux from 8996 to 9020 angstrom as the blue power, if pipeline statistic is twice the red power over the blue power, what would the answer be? 2.2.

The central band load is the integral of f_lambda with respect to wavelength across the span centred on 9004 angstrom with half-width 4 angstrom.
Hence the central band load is 161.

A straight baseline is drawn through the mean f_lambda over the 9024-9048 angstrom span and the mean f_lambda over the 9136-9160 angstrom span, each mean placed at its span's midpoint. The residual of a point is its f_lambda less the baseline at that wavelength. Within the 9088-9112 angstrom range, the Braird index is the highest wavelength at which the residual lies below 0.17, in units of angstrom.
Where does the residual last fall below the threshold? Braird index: 9110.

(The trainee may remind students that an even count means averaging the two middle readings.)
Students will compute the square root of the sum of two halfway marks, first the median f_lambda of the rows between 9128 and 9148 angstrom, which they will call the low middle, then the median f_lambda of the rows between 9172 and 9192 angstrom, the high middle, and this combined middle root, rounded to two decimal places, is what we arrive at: 6.21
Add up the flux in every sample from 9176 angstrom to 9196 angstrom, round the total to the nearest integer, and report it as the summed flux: 95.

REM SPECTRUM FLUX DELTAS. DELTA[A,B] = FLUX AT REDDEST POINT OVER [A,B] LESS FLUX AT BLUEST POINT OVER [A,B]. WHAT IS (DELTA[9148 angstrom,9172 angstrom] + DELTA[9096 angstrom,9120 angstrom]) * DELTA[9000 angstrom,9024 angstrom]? 5.9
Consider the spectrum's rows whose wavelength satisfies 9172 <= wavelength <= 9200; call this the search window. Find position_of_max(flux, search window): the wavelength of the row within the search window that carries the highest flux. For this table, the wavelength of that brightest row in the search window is 9198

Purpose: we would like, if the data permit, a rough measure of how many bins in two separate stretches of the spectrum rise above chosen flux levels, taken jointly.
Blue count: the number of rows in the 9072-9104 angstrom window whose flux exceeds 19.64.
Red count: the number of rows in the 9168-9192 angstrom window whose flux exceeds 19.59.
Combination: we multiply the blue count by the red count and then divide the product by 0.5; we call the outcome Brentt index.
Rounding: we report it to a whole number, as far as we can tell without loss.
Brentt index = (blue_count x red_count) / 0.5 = 10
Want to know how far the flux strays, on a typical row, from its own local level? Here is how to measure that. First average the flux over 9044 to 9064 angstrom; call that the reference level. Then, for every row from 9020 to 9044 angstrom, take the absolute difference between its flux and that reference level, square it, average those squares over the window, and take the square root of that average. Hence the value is 1.01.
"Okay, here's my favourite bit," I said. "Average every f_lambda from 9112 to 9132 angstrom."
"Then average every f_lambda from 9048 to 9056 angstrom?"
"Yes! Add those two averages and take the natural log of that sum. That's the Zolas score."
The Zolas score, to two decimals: 3.69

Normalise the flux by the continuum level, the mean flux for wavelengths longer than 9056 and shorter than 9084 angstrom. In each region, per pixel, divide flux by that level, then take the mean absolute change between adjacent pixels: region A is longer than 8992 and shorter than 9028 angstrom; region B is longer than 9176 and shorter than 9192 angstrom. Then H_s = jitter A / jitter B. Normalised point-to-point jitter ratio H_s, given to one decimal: 1.0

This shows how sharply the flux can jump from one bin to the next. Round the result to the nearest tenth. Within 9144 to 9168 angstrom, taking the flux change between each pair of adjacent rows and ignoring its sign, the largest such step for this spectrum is 2.4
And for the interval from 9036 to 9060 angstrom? 1.5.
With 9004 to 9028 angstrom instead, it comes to 1.7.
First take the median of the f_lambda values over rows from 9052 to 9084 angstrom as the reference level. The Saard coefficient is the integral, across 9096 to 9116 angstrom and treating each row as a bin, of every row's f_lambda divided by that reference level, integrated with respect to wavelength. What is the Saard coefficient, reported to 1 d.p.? 19.8 angstrom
